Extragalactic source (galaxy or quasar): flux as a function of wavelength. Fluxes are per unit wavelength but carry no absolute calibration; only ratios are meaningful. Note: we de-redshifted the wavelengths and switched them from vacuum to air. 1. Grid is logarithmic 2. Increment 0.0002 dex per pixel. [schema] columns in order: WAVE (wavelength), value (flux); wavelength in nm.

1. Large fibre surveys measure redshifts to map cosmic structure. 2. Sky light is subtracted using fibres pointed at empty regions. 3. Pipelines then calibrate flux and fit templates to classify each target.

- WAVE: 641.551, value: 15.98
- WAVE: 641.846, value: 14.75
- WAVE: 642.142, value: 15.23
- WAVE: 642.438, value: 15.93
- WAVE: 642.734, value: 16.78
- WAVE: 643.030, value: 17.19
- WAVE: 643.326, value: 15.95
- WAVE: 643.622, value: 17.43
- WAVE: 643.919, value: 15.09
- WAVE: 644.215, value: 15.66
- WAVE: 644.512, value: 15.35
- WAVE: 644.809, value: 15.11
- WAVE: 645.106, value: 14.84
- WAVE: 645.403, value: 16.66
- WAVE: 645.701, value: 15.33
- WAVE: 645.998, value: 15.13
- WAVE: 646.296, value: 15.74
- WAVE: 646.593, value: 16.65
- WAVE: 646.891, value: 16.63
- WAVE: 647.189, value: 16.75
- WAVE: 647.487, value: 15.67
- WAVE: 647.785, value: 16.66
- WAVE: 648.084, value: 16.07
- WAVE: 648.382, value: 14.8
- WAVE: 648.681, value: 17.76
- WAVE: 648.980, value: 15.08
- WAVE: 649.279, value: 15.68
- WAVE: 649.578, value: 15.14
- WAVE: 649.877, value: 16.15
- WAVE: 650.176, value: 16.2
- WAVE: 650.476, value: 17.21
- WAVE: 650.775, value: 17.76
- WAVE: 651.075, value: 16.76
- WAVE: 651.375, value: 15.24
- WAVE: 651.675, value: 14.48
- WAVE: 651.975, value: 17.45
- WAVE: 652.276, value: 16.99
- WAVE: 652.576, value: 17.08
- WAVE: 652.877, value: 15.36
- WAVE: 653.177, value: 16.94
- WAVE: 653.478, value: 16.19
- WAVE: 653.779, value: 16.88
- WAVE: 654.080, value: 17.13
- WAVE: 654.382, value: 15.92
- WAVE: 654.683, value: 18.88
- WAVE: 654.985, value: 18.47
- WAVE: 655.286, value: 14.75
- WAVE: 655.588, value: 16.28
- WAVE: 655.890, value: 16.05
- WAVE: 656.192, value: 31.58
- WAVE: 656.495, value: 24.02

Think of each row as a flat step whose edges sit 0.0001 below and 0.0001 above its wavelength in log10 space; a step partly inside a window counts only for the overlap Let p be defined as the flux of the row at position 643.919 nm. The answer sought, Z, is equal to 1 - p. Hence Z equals -14.1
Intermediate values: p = 15.09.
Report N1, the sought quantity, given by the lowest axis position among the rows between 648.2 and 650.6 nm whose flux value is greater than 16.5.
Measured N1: 648.681 nm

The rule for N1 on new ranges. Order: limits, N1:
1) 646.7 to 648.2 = 646.891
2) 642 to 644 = 642.734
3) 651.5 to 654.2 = 651.975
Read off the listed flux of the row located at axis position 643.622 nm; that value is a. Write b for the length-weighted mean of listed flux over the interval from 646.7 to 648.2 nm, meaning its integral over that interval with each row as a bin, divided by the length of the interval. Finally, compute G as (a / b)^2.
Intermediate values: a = 17.43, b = 16.4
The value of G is 1.13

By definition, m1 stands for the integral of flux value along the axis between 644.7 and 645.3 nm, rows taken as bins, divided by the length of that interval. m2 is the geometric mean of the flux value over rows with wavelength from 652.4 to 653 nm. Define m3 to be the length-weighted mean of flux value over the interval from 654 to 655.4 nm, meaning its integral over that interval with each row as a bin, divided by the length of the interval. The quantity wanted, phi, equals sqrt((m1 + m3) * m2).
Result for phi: 22.8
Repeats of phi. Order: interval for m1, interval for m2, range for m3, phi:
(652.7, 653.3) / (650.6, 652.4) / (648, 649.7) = 22.9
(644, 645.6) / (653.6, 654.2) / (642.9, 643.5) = 23.4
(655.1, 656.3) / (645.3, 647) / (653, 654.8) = 24.1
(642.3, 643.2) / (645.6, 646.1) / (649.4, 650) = 22.2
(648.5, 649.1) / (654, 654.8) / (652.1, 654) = 23.9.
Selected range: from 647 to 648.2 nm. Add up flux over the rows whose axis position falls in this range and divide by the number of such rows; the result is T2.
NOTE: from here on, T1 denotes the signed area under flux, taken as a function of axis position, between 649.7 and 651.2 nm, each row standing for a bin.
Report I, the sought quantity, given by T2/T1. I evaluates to 0.65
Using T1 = 25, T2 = 16.3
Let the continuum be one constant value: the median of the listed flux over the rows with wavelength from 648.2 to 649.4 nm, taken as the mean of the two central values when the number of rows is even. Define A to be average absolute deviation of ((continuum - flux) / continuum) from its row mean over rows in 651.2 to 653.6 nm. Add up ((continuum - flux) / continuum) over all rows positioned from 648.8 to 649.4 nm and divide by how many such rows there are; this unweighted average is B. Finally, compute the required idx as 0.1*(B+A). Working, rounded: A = 0.058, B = 0.00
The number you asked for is 0.006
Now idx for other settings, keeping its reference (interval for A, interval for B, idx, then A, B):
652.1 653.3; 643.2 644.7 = 0.001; 0.040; -0.03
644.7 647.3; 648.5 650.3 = 0.001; 0.046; -0.04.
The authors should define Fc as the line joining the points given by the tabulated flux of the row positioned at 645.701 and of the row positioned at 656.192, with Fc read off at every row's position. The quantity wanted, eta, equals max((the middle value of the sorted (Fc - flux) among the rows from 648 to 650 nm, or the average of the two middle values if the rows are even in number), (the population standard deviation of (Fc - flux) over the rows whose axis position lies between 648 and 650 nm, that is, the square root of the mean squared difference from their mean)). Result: 5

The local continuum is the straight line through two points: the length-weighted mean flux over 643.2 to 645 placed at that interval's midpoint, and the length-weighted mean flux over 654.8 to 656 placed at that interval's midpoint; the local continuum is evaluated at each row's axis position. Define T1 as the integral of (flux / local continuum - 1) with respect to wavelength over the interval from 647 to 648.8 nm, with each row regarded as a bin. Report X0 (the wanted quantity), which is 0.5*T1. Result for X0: 0.016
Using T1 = 0.032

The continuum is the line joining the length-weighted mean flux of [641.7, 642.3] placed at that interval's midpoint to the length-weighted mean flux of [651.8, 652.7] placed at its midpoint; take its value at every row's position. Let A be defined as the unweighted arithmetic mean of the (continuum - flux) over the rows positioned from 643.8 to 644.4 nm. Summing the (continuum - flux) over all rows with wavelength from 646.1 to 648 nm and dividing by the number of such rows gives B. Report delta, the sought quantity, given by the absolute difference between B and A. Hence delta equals 0.4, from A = 0.0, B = -0.3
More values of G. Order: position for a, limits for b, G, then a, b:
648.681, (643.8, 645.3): 1.35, 17.76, 15.3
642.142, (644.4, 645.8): 0.97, 15.23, 15.5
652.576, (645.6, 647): 1.15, 17.08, 15.9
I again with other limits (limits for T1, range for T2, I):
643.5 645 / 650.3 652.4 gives 0.70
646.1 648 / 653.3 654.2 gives 0.54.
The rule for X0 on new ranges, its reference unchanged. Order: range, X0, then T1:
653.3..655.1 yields 0.045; 0.090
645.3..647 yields 0.006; 0.013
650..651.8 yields 0.007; 0.013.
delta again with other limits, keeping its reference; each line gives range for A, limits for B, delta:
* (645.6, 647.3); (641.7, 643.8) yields 0.9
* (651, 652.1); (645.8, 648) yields 1.1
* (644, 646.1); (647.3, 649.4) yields 0.2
